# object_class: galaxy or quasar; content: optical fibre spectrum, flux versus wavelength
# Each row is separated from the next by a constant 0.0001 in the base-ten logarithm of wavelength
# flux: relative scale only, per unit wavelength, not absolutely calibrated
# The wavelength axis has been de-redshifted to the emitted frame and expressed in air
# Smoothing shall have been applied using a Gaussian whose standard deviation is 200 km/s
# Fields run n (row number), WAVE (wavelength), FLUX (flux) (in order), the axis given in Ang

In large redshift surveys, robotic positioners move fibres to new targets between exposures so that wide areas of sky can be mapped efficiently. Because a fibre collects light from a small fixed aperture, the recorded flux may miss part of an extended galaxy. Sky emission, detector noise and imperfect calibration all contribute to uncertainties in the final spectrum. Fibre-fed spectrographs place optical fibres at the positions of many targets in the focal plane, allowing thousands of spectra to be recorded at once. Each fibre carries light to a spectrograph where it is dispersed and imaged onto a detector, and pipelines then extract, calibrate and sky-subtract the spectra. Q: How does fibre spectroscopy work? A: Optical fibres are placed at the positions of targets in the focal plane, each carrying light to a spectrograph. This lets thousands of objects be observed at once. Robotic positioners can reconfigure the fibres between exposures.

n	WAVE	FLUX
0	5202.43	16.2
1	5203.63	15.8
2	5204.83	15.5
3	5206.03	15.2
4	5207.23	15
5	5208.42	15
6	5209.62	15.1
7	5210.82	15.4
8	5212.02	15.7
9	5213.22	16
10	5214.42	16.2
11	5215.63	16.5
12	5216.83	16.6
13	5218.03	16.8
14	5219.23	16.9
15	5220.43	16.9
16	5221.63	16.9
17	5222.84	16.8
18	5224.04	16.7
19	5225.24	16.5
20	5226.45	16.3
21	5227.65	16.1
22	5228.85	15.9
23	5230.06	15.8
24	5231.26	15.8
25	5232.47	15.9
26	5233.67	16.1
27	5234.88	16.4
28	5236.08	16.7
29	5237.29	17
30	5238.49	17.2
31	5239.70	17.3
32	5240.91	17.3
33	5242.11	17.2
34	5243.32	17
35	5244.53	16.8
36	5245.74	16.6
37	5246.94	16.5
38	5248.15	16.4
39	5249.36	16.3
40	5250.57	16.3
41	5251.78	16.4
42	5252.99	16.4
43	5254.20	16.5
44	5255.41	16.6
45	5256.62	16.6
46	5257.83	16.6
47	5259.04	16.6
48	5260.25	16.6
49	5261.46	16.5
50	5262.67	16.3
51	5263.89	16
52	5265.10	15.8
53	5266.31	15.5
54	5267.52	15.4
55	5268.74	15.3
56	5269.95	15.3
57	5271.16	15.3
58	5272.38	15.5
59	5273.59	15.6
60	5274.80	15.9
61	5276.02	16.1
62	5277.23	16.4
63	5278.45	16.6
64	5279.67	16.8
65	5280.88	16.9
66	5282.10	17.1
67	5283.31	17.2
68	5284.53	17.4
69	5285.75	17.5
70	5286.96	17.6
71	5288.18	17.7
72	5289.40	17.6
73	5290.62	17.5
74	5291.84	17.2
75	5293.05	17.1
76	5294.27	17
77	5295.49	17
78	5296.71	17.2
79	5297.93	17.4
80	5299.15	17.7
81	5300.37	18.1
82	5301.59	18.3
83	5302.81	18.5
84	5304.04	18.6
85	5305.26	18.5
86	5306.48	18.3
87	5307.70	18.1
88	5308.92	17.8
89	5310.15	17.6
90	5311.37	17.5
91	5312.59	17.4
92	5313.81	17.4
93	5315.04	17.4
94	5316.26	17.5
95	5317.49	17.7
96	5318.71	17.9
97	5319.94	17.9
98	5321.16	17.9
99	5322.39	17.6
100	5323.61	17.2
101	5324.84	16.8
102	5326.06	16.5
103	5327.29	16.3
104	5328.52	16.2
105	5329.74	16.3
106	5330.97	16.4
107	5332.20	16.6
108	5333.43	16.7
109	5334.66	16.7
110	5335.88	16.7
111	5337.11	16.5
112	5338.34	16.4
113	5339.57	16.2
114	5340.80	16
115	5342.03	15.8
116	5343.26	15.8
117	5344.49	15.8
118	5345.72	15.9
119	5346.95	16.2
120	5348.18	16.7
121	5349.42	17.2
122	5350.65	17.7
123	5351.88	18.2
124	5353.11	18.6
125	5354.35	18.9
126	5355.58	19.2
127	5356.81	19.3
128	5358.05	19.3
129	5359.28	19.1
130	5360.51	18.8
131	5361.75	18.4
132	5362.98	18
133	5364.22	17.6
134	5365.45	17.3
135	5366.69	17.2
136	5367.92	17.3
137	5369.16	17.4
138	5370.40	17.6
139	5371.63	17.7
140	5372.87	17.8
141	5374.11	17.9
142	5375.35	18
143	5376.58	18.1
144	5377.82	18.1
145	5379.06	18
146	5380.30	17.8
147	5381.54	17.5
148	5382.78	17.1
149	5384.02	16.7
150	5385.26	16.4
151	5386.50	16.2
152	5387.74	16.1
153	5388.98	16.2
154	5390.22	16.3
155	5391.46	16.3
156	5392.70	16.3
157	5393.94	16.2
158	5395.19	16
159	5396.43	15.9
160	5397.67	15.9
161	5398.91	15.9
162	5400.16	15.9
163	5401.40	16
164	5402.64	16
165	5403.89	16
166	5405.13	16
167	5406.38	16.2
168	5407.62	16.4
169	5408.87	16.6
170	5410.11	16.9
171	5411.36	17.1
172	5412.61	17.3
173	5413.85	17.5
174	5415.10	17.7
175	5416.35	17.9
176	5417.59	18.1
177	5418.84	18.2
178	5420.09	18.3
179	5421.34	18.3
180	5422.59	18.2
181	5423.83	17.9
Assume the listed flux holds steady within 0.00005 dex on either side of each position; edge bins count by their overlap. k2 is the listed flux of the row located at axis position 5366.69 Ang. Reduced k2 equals 17.2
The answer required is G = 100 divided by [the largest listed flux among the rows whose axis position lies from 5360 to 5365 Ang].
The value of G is 5.3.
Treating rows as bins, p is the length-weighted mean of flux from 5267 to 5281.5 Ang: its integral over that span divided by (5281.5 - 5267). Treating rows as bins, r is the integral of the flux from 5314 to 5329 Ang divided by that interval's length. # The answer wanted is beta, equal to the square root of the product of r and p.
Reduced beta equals 16.6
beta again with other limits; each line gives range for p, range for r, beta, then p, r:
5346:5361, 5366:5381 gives 18.0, 18.2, 17.7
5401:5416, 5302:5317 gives 17.3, 16.7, 17.9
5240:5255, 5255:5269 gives 16.4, 16.7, 16.2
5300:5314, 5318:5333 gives 17.5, 18.0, 17.0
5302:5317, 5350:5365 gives 18.2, 17.9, 18.6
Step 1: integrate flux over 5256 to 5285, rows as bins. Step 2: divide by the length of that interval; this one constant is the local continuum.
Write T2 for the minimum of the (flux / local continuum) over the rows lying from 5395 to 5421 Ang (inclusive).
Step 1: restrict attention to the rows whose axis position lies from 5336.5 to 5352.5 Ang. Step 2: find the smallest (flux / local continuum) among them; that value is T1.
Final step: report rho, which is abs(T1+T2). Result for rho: 1.95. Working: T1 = 0.97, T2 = 0.98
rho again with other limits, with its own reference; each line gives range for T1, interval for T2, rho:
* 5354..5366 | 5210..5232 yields 2.02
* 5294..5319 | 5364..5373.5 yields 2.11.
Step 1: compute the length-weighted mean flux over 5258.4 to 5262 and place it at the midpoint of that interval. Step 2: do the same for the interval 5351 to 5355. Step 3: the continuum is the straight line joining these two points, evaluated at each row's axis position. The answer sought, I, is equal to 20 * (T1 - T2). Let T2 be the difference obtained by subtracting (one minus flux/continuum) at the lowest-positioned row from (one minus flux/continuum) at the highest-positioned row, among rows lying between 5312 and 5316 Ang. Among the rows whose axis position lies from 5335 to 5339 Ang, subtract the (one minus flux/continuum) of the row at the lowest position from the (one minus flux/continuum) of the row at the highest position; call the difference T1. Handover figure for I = 0.3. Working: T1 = 0.02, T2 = 0.003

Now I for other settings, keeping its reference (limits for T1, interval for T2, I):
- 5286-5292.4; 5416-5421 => 0.9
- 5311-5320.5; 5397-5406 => -0.3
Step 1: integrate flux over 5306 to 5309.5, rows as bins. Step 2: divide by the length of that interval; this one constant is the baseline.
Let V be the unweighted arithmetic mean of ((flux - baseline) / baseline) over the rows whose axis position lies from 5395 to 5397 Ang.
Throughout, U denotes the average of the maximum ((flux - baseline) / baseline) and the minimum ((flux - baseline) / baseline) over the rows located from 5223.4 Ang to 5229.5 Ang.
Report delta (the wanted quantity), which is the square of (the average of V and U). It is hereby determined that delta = 0.012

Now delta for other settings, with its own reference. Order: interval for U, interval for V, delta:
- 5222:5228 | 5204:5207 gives 0.015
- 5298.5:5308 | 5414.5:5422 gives 0.000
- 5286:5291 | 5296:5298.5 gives 0.001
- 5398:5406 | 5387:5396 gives 0.012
